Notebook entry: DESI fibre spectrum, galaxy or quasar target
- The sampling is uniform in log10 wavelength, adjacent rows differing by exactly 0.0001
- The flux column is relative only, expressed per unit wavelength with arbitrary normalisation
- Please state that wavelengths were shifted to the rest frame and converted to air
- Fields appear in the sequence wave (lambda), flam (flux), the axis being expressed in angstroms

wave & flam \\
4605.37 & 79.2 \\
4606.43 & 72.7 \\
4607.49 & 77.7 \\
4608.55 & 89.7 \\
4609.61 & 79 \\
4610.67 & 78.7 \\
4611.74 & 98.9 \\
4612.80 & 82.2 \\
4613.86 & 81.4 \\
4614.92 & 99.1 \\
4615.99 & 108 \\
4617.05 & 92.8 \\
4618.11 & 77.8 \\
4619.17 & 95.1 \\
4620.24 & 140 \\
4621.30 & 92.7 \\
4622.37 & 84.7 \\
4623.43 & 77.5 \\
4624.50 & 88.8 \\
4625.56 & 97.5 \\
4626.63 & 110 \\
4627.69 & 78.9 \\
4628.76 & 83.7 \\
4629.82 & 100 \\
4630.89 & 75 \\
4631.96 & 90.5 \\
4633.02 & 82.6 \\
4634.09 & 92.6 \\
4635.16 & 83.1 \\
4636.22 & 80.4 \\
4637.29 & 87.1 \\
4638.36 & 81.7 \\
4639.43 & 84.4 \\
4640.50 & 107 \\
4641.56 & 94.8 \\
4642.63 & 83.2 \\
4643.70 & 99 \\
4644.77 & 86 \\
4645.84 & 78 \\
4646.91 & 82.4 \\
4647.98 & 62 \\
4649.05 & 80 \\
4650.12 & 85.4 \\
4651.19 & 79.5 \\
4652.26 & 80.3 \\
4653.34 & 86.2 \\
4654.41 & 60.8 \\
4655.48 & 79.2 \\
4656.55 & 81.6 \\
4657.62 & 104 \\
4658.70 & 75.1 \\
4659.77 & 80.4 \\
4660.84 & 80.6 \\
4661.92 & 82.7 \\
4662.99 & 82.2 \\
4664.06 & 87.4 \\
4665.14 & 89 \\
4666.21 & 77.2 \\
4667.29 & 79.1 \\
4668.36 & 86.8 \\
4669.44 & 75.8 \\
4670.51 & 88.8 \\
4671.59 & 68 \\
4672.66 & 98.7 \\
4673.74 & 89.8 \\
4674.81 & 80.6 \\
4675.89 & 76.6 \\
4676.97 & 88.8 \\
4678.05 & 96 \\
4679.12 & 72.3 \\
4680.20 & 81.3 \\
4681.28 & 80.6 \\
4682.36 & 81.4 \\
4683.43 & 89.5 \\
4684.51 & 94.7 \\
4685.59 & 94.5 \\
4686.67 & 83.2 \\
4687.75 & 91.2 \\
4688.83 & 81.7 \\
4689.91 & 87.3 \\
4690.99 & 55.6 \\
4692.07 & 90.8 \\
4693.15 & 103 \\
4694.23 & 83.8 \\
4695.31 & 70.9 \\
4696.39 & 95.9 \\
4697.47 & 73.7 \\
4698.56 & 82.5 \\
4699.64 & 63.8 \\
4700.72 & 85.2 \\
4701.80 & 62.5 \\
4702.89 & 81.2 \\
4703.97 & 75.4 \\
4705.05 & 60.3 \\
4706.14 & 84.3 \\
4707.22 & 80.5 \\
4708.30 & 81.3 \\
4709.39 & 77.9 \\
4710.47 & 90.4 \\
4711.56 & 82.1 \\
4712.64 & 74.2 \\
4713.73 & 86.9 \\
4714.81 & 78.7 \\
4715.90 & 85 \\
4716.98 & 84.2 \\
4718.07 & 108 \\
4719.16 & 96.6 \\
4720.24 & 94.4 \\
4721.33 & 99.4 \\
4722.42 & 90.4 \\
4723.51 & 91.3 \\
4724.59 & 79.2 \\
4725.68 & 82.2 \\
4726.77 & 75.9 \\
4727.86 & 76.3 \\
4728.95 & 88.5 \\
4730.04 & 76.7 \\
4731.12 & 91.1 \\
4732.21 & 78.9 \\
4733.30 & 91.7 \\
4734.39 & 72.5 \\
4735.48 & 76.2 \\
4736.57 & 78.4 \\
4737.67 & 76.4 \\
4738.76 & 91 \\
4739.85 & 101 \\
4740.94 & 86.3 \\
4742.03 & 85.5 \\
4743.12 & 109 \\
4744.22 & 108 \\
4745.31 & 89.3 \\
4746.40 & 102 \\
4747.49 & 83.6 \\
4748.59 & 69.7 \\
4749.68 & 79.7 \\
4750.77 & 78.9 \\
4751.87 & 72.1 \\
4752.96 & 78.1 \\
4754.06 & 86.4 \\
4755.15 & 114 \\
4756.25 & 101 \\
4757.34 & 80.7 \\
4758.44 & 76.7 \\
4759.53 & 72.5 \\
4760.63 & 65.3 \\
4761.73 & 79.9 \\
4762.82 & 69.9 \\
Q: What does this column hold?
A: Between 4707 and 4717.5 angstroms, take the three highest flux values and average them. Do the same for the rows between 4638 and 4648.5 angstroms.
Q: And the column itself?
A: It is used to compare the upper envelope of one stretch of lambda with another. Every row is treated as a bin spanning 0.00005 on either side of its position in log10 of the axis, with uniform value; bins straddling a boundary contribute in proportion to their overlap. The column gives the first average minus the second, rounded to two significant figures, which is -13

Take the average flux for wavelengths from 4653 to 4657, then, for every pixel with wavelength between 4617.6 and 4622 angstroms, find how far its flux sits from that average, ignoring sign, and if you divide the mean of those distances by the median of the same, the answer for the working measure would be 1.4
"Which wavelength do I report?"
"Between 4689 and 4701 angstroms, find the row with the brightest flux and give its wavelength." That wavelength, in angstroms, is 4693.15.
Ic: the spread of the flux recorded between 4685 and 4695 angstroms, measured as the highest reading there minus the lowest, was 47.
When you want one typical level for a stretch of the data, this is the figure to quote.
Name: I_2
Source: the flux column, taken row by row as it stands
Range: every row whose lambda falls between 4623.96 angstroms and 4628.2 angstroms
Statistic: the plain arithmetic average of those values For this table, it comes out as 94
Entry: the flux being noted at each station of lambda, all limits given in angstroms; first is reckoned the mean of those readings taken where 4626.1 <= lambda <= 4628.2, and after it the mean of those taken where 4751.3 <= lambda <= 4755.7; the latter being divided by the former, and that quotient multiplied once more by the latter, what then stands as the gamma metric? 81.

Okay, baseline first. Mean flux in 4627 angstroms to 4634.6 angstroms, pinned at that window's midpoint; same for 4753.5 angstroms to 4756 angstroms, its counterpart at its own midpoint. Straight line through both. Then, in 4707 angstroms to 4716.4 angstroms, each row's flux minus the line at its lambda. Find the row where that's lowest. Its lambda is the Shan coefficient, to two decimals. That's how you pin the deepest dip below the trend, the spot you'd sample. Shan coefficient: 4712.64 angstroms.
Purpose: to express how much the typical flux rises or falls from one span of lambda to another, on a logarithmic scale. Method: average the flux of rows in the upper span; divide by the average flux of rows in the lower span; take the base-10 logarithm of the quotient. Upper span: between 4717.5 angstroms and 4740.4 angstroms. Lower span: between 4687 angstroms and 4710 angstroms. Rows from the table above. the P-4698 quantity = 0.04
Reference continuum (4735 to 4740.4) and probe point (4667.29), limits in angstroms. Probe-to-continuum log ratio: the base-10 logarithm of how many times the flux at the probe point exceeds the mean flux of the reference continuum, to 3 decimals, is -0.029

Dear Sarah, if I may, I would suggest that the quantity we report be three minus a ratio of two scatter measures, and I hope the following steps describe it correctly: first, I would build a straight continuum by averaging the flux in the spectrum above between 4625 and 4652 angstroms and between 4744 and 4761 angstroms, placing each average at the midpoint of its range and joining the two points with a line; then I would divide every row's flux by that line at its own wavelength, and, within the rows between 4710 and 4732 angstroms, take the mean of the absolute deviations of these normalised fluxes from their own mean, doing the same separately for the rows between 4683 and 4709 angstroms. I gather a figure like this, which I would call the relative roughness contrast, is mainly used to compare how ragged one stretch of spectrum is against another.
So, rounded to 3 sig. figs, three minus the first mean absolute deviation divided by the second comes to 2.20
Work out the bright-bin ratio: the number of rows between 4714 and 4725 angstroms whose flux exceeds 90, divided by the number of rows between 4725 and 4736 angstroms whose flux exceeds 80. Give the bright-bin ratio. 1.5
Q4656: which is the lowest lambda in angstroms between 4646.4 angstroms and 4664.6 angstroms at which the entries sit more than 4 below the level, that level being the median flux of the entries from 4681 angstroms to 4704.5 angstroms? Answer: 4647.98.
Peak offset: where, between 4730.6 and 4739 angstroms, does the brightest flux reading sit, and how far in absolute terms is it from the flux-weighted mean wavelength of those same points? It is 1.6 angstroms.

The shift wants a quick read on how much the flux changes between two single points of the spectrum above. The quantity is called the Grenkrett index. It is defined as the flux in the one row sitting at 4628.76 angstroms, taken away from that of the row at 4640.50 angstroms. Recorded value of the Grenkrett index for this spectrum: 23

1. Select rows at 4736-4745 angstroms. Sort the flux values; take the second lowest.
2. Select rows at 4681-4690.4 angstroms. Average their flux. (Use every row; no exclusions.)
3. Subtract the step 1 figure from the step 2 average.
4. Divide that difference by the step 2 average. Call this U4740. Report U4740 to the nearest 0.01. 0.10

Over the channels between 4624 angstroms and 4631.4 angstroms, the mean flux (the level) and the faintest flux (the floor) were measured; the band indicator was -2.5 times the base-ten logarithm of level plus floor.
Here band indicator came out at -5.55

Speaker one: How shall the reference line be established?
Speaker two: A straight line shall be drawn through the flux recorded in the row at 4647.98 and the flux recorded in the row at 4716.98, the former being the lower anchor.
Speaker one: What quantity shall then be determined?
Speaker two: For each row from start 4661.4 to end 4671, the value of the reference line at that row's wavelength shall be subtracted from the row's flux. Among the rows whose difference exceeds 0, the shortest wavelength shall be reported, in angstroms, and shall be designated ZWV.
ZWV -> 4661.92 angstroms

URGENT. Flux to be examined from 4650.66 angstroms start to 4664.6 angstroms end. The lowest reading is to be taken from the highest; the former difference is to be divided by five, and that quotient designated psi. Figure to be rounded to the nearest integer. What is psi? 9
